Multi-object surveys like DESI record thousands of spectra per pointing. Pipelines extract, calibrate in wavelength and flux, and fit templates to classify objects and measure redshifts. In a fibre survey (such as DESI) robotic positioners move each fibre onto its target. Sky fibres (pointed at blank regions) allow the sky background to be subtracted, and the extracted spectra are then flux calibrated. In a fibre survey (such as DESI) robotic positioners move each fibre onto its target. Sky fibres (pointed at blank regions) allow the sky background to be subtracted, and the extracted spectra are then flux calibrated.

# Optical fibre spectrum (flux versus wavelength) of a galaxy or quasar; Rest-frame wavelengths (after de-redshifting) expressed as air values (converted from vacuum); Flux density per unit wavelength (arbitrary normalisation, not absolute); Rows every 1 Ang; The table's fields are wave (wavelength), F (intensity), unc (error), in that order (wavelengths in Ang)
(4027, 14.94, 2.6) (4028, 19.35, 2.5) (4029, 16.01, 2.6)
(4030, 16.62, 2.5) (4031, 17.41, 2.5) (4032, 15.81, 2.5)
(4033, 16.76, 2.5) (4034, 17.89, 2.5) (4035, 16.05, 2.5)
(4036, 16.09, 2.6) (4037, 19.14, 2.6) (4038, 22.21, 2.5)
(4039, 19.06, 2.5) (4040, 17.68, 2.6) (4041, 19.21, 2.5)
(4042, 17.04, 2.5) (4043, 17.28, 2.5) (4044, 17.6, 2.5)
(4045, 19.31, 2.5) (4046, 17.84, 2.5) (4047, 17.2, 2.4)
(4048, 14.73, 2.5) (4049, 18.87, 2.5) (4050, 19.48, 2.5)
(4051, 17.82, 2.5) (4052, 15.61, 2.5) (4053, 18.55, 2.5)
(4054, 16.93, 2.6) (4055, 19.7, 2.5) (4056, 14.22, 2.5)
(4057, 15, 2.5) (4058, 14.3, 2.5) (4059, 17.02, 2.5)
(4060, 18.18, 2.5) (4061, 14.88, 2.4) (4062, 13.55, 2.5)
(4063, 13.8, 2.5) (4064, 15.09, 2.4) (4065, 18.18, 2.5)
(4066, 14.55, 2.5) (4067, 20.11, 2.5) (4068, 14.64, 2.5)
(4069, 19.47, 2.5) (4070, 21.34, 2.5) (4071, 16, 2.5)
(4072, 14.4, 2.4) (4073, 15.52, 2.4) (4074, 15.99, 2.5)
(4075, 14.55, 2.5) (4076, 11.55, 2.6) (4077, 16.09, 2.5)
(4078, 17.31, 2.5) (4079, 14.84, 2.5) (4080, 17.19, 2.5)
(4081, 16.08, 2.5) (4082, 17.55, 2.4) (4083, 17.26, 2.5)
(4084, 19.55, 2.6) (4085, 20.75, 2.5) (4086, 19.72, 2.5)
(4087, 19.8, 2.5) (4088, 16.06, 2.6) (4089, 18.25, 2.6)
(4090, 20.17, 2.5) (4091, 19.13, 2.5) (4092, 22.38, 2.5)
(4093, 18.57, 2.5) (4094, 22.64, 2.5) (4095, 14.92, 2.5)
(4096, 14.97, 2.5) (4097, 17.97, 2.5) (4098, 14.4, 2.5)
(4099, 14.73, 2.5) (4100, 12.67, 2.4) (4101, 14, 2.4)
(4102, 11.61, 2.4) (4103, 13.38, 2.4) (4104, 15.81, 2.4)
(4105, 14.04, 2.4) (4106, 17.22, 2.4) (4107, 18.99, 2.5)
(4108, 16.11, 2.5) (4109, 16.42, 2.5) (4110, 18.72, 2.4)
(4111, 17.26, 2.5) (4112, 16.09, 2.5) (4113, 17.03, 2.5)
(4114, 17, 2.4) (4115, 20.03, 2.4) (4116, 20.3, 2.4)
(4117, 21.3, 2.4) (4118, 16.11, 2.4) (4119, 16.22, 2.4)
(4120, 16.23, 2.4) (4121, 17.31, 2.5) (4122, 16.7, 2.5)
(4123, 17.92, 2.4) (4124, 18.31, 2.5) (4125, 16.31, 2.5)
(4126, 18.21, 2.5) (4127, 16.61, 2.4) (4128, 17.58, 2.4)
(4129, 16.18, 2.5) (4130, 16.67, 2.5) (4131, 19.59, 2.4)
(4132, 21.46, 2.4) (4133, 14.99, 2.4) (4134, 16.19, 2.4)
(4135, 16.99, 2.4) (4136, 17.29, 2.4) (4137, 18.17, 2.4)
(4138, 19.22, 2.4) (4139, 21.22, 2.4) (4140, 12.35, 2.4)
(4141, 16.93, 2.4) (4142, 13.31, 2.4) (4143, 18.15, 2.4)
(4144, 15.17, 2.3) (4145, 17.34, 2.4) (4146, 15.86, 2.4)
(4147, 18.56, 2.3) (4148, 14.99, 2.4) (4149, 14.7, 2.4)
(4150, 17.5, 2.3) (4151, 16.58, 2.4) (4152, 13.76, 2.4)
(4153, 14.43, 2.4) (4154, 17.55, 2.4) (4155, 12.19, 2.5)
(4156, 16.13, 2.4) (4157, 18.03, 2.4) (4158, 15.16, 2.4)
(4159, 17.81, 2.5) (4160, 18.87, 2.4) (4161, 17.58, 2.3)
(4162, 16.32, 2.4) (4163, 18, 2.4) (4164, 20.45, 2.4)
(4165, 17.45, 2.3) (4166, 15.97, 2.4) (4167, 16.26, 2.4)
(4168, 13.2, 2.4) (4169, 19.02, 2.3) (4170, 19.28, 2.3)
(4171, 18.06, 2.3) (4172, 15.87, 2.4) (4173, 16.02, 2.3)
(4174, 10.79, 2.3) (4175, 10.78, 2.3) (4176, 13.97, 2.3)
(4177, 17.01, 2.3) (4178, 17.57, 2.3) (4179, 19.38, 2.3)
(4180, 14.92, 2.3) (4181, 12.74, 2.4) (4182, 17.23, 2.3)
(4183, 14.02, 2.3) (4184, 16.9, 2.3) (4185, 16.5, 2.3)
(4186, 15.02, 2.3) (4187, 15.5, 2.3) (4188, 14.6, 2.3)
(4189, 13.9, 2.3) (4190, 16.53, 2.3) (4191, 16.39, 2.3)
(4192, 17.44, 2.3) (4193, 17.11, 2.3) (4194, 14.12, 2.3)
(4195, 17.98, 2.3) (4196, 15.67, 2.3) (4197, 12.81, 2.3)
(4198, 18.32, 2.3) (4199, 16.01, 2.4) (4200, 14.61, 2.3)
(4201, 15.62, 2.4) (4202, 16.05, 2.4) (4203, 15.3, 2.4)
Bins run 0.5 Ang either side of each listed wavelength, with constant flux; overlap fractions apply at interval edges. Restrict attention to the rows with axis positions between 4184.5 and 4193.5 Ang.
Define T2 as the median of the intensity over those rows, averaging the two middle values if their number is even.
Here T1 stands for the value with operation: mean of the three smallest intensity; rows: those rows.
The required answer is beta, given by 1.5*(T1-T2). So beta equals -2.8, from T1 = 14.5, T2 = 16.4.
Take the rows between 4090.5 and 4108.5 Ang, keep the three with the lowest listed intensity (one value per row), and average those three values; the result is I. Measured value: 12.6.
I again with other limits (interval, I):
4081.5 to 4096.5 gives 15.3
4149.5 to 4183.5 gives 11.3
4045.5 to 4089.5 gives 13.0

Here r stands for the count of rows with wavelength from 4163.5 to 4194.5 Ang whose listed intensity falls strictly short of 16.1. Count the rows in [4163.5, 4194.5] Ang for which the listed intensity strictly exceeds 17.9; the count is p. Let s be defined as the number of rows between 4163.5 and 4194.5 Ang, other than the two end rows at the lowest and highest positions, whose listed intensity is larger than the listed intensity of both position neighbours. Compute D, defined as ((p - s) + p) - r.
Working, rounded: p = 5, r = 15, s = 9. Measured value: -14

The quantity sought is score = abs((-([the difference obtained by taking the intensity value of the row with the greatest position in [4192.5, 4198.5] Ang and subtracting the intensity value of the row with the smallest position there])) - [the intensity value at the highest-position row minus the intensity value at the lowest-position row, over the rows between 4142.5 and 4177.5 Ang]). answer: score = 0.1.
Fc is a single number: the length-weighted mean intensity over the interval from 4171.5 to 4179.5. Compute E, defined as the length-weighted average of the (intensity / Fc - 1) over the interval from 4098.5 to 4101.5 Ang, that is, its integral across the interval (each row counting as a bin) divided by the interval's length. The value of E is -0.09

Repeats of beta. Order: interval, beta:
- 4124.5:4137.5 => -1.8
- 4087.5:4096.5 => -4.9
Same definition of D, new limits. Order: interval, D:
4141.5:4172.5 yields -4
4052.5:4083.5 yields -14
